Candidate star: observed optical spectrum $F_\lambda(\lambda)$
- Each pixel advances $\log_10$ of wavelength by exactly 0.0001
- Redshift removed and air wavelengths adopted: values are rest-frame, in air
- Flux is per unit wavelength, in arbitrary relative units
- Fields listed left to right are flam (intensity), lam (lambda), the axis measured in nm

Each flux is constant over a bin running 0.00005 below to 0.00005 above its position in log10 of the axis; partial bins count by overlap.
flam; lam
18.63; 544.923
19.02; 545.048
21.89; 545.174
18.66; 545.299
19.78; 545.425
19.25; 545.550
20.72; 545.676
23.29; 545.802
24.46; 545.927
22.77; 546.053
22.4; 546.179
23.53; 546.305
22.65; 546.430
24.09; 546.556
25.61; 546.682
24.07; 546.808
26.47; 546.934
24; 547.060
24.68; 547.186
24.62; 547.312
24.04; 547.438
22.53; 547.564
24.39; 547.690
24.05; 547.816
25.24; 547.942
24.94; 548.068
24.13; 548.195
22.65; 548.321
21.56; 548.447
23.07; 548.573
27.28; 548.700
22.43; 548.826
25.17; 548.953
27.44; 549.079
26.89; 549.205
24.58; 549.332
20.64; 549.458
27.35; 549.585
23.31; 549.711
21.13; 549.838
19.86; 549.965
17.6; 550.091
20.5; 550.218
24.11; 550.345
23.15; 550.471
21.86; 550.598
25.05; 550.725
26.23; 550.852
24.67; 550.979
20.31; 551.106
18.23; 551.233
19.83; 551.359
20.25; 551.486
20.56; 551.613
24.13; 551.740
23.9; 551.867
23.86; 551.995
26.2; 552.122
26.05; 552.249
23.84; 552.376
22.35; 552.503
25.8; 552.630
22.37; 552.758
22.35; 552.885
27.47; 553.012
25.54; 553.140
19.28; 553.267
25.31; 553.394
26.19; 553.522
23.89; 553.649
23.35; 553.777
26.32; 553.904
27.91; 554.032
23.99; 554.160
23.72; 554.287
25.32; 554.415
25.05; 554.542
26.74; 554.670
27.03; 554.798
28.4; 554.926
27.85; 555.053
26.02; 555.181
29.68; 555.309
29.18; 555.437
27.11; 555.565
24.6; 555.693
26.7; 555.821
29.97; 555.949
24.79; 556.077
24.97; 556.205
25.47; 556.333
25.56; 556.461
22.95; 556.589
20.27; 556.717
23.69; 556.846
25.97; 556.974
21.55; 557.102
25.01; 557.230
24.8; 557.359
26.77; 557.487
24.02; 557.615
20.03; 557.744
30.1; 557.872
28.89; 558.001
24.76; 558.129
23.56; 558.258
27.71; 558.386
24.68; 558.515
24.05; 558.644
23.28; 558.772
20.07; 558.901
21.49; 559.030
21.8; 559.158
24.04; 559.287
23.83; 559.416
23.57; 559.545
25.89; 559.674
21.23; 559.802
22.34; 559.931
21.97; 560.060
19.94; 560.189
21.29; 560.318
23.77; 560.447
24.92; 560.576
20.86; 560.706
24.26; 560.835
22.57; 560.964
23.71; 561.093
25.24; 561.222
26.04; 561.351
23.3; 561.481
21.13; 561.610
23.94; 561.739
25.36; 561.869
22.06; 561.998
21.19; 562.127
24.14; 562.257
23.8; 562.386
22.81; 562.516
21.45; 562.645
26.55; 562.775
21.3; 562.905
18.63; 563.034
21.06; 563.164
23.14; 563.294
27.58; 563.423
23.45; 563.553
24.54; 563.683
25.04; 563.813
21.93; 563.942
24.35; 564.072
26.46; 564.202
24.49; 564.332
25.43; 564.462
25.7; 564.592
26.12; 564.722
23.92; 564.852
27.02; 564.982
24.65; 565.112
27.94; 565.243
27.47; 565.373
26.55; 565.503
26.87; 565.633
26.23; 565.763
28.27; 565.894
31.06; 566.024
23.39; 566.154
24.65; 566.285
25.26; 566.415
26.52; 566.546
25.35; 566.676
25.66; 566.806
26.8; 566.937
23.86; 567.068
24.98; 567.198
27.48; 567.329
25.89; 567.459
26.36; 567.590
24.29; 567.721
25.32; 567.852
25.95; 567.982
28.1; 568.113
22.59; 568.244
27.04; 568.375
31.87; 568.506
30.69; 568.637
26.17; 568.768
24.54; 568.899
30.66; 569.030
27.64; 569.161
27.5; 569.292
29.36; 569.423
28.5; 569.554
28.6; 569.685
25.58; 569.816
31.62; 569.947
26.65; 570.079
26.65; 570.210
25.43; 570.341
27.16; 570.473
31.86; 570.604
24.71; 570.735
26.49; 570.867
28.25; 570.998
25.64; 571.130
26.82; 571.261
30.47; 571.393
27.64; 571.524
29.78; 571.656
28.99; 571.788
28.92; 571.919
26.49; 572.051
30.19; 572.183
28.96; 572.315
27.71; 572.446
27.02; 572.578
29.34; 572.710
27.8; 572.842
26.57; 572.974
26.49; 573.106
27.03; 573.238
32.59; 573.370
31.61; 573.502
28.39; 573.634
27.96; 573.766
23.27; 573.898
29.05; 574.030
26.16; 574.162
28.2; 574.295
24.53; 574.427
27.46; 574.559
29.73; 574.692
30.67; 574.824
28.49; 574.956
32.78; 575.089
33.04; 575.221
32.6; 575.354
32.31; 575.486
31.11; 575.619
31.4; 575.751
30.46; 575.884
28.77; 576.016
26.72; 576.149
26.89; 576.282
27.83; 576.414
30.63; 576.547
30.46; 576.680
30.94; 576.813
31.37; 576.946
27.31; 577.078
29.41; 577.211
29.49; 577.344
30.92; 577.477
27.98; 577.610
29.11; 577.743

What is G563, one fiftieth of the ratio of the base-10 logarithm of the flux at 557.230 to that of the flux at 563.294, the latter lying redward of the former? 0.0205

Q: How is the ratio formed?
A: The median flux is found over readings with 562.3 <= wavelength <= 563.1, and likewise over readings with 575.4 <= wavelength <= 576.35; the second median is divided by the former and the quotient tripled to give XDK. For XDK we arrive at 4.1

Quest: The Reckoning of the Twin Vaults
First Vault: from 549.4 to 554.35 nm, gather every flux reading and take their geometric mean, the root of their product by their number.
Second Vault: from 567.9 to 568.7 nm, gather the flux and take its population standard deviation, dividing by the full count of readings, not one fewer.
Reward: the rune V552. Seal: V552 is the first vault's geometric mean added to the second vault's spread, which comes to 26.20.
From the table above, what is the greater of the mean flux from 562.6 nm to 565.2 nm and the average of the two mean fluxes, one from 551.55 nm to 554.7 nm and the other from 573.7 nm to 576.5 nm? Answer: 26.7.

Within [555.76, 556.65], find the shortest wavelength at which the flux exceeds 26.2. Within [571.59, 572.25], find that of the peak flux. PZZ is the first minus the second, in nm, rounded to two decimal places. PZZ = -16.36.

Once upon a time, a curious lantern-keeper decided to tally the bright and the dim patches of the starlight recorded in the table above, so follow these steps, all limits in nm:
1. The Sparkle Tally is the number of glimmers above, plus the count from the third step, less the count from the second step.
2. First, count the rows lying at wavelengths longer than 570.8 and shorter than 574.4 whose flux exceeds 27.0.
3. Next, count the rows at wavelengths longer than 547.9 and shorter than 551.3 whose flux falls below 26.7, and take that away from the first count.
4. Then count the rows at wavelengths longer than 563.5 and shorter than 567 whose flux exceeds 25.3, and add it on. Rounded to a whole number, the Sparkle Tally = 12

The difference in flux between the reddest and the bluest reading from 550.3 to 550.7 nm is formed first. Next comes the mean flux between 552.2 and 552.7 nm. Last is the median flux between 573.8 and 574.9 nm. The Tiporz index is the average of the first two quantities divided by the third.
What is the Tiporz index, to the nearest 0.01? 0.40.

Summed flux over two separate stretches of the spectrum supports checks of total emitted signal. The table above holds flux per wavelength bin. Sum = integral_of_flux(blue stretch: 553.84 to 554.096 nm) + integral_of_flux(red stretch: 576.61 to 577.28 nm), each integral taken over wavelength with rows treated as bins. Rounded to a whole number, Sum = 27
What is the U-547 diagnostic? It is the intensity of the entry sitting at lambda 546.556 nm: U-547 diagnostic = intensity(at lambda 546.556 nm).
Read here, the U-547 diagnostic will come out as 24.09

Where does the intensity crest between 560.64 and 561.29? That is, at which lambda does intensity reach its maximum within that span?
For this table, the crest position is 561.222 nm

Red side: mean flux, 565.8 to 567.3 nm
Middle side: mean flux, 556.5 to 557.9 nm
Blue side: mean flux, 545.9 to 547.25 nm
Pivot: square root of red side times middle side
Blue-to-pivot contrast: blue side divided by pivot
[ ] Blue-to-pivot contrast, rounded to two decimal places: 0.96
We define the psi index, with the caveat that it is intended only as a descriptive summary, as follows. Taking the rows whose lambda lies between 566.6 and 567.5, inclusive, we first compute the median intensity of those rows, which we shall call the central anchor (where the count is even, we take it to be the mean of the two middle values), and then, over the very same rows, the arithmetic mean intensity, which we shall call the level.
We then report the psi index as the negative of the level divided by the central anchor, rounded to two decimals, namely -1.00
